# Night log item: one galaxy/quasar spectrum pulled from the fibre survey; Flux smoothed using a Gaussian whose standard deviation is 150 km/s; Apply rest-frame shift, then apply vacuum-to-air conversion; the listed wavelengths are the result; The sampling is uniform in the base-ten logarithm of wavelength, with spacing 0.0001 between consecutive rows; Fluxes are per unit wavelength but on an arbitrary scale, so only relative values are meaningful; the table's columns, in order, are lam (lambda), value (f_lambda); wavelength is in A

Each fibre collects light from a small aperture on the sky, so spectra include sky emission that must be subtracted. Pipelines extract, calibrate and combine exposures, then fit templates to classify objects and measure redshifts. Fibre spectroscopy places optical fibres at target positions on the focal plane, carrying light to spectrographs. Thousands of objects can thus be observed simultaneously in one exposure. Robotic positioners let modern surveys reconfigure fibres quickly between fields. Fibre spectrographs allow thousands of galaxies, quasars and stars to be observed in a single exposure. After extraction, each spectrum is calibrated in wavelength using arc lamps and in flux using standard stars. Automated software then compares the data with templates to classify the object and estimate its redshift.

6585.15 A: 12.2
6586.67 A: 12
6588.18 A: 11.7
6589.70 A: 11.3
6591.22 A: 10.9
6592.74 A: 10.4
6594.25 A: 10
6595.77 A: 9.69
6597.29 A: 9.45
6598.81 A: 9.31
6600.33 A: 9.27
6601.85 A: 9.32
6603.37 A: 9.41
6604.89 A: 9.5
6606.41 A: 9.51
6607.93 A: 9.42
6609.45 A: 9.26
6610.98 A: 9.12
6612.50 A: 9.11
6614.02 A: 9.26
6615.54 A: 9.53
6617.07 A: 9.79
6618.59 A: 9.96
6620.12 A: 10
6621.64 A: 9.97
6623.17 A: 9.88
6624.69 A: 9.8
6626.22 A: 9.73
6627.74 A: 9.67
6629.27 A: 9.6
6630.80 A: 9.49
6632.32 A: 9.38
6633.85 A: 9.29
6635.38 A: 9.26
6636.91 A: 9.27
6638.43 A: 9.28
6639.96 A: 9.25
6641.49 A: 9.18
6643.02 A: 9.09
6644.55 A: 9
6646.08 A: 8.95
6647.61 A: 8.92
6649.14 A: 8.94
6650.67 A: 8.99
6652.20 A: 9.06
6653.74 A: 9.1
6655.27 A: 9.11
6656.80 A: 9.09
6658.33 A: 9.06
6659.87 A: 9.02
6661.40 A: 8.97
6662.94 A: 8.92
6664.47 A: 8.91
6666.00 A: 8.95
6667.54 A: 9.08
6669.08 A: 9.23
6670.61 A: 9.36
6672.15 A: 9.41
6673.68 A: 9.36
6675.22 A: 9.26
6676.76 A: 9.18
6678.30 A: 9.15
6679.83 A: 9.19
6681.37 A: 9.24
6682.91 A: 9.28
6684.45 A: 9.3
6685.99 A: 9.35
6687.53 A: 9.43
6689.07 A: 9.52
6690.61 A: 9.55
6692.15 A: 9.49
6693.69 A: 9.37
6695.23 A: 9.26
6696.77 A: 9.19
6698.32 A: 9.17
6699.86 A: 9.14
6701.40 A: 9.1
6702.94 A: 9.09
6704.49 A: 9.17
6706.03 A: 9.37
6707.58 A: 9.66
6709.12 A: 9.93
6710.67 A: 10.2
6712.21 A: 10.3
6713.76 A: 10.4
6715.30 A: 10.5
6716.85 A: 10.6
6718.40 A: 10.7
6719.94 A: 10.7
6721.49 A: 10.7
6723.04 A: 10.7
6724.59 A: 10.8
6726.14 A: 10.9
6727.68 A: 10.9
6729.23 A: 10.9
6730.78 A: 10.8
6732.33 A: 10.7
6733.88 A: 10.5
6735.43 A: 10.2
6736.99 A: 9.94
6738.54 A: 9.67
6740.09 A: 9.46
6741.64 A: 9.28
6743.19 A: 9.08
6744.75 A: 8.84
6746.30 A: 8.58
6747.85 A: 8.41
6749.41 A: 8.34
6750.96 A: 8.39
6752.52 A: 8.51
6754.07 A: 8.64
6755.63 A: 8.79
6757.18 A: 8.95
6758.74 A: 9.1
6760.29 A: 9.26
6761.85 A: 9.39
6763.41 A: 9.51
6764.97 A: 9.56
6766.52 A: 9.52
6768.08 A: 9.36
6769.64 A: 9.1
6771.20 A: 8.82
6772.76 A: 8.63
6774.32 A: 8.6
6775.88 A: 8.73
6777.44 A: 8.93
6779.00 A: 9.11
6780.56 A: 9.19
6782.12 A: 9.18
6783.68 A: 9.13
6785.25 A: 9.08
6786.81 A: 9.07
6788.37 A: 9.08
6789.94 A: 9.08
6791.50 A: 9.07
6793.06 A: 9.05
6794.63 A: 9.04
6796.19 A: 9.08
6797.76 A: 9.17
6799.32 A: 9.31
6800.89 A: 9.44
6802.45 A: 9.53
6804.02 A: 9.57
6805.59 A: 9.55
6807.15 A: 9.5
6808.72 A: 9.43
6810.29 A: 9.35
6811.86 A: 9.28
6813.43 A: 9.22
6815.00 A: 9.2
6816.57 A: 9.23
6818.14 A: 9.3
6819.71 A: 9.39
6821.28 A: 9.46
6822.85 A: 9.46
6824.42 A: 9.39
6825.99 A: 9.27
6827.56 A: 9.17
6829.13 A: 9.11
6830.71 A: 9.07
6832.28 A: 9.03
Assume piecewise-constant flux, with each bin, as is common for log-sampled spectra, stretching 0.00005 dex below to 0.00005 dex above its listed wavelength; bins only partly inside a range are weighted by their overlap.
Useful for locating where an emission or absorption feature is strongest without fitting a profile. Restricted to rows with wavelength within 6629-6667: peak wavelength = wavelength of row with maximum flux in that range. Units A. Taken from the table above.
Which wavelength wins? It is 6629.27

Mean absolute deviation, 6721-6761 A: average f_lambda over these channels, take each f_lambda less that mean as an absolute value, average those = 0.86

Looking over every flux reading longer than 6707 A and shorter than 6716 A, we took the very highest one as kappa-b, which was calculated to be 10.5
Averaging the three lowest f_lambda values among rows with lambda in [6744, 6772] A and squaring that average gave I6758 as 70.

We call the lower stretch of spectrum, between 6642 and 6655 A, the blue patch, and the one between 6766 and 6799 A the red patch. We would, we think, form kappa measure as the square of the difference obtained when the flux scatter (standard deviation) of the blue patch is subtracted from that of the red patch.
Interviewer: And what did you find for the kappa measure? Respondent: 0.021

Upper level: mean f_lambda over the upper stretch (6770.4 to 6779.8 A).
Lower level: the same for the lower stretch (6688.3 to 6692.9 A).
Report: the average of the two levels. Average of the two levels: 9.2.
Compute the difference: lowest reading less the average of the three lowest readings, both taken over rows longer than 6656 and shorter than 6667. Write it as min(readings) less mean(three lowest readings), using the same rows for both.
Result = -0.017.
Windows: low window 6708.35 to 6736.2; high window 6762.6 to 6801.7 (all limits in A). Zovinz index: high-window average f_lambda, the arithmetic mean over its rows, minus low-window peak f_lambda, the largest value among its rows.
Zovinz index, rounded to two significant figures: -1.8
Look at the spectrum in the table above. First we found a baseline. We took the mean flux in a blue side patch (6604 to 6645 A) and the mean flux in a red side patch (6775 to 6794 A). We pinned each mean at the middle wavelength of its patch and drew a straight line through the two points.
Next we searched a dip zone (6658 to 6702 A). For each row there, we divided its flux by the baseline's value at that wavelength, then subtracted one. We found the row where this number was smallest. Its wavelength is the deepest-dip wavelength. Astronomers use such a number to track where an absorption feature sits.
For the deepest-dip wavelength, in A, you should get 6664.47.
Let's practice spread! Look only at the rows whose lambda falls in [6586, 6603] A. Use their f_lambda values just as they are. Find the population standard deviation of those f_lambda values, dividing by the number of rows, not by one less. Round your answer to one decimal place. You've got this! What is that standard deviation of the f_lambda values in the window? 1.0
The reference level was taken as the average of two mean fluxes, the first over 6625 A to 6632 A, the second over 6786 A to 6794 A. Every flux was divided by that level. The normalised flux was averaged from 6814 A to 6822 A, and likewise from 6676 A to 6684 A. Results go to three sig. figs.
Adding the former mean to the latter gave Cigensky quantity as 1.98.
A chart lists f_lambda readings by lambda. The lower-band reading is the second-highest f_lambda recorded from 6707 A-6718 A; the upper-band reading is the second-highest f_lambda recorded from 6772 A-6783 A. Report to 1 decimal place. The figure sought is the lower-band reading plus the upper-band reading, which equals 19.7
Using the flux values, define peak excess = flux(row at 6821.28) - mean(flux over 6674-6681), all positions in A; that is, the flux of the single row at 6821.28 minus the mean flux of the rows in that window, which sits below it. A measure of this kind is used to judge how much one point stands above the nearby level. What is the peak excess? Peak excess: 0.3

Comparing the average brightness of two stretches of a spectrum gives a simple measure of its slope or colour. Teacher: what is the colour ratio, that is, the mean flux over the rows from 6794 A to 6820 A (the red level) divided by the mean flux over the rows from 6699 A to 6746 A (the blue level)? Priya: 0.93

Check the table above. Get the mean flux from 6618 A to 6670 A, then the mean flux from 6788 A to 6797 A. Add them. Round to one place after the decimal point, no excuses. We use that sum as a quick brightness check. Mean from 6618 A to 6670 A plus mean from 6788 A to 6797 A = 18.3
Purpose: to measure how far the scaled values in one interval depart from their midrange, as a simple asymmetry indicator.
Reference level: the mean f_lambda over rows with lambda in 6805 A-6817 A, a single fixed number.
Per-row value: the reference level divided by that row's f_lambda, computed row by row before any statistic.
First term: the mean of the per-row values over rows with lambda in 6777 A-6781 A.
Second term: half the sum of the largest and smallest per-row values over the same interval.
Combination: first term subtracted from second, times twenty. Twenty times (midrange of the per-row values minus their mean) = 0.04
